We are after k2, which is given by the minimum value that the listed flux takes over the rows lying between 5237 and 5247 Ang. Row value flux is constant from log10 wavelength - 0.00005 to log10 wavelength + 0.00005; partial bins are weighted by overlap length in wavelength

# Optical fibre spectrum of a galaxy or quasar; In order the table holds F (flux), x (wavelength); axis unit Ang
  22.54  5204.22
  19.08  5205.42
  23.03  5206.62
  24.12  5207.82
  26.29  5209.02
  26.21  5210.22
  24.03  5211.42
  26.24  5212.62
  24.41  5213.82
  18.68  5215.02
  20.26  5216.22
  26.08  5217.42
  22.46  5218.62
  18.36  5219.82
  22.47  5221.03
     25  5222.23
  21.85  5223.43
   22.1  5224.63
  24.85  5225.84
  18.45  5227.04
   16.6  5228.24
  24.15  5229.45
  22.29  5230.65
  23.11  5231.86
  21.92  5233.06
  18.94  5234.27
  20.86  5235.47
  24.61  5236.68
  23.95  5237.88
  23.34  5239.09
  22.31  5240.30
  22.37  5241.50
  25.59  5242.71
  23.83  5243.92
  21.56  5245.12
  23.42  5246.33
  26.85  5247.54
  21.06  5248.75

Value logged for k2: 21.56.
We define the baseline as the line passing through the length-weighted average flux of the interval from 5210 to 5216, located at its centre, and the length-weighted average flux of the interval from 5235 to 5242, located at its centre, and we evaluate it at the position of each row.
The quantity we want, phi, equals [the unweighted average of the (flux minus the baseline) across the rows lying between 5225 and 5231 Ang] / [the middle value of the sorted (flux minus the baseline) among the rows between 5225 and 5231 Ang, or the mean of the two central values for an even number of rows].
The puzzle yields 2.3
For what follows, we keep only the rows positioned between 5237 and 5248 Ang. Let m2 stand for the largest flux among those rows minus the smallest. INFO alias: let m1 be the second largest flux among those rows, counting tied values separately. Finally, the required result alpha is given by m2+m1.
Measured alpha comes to 31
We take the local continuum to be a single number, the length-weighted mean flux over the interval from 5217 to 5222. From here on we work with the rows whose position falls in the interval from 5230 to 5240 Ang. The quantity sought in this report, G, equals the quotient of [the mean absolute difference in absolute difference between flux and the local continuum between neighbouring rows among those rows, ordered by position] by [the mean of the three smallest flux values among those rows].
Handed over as 0.054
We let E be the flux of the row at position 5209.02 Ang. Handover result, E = 26.29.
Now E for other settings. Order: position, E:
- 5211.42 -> 24.03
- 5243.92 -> 23.83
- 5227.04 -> 18.45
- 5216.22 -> 20.26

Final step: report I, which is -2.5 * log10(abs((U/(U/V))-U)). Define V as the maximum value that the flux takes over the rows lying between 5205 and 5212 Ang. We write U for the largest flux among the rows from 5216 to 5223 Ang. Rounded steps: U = 26.08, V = 26.29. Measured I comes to 1.7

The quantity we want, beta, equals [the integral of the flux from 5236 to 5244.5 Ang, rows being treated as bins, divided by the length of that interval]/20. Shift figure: 1.18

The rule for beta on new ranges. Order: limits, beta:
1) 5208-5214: 1.27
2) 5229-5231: 1.17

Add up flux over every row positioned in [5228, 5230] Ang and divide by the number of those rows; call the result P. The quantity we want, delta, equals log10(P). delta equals 1.31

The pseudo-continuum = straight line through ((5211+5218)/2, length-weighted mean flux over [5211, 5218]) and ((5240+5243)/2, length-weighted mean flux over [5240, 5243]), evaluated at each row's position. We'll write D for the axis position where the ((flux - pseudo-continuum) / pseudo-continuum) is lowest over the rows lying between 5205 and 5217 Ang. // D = 5215.02 Ang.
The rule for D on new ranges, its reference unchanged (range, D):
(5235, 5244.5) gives 5235.47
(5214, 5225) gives 5219.82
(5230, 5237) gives 5234.27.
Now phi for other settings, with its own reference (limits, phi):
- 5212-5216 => -0.5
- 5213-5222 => 1.7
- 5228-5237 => 1.5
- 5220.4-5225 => 0.4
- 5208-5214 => 0.7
